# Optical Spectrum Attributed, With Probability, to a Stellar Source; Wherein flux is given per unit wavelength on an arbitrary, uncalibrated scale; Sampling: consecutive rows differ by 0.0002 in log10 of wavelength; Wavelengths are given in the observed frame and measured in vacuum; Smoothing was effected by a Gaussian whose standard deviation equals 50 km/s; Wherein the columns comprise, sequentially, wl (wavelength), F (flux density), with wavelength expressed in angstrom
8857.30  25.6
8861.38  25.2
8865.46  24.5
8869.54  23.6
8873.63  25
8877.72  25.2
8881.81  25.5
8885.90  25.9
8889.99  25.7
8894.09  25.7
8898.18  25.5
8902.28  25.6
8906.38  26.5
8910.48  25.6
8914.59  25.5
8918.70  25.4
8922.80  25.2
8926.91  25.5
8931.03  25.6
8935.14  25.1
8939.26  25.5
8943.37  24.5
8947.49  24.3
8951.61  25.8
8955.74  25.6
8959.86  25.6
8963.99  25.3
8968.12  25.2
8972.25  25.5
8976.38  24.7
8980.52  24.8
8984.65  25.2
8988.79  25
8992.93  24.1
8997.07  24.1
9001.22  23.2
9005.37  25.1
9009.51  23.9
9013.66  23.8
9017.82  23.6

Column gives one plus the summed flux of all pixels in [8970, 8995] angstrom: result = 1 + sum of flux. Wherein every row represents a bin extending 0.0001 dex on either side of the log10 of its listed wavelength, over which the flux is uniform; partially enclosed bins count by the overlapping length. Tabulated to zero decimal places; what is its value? 150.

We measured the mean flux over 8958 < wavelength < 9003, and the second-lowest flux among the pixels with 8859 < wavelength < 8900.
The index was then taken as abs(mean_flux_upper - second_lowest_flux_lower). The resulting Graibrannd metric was 0.3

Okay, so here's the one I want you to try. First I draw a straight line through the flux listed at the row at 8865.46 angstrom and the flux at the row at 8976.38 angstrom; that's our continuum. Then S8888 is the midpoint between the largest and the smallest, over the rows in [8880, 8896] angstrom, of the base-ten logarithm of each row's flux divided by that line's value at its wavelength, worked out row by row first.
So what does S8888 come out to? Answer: 0.020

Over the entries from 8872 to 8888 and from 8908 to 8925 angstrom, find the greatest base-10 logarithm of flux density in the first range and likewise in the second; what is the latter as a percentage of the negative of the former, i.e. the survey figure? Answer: -99.6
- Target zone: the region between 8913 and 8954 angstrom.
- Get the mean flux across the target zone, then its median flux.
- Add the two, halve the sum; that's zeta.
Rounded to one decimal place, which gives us 25.3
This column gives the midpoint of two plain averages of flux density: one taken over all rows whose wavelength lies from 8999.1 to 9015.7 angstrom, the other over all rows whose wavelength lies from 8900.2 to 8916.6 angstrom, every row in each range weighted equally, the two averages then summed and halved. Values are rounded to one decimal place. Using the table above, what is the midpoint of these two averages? 24.9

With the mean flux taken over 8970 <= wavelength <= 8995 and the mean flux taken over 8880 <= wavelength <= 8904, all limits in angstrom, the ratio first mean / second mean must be 0.97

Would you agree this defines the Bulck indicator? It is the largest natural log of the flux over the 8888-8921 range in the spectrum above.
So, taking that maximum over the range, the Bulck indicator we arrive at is 3.277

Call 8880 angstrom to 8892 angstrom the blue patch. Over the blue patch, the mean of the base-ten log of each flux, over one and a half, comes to 0.940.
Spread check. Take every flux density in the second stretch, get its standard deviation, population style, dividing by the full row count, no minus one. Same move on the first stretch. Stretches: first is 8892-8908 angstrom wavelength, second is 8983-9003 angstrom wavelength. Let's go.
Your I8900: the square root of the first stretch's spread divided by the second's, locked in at 0.74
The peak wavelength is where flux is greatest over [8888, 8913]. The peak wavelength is 8906.38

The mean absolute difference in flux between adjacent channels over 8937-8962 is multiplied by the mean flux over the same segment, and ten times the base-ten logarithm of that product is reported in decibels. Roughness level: 11.7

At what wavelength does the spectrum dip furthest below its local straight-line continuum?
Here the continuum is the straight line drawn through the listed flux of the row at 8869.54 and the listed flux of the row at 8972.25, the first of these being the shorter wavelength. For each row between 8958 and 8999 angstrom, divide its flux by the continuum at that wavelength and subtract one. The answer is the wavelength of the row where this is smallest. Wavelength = 8997.07 angstrom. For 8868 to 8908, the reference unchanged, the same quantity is 8869.54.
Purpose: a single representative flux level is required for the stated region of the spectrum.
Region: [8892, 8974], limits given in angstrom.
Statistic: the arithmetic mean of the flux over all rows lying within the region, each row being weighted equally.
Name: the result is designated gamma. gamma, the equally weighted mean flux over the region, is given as 25.4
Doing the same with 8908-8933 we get 25.5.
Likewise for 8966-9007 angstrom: 24.7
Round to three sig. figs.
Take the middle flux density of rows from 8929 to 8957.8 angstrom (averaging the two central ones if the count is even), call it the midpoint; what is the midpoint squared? 650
